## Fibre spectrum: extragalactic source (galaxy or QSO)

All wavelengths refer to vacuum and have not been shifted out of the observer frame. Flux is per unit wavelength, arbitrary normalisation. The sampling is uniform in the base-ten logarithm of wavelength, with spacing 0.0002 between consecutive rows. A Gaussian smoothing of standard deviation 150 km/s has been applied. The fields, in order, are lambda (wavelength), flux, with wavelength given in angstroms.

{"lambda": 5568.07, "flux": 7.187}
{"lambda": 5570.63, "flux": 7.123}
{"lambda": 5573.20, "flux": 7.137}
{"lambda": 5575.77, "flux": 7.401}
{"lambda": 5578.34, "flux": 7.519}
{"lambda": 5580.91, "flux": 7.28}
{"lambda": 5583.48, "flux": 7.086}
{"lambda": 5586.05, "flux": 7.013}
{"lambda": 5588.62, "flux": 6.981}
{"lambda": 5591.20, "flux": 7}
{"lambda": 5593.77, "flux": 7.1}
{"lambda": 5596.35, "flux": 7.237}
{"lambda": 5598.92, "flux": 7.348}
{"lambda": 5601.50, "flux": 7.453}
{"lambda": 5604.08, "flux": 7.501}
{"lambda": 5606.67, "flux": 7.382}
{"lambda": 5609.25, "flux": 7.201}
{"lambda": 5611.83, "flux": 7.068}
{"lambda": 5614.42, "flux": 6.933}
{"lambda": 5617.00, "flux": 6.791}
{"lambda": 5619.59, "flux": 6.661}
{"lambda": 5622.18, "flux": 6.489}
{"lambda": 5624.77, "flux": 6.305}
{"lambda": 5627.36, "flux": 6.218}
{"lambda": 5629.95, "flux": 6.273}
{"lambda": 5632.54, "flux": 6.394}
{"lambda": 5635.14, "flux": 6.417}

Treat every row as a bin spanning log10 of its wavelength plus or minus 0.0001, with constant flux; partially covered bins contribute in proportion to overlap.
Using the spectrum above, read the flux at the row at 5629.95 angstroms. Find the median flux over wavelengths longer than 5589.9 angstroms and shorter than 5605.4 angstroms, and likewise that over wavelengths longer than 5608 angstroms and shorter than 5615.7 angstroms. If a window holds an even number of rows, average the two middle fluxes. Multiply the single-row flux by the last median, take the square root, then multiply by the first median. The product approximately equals 48.6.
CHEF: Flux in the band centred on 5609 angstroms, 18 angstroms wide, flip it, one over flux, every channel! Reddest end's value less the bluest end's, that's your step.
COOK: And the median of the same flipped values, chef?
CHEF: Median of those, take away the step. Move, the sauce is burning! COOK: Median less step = 0.126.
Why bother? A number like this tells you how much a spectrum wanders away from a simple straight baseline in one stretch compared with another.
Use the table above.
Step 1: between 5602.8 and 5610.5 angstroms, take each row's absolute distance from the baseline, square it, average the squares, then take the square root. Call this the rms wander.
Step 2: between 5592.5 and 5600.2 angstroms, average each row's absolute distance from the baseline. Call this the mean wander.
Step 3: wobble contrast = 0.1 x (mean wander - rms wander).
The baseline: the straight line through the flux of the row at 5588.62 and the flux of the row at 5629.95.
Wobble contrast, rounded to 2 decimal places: -0.03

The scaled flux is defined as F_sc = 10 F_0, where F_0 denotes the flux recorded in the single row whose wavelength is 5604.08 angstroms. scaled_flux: 75.0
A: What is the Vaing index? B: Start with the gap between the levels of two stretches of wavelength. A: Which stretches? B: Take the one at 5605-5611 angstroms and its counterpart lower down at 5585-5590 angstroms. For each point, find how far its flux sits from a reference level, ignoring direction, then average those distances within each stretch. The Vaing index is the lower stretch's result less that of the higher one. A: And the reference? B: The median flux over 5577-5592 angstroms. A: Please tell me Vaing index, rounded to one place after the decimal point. -0.2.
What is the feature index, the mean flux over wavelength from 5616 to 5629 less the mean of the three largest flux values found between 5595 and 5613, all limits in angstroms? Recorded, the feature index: -1.0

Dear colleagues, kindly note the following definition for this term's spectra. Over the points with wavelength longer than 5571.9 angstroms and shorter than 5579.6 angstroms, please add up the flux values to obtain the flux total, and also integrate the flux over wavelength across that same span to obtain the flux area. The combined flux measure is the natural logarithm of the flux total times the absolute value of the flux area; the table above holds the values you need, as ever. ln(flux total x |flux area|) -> 7.13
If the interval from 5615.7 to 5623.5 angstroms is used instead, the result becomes 6.94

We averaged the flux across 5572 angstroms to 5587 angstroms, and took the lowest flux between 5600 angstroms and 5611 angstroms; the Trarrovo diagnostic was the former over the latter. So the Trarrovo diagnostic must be 1.01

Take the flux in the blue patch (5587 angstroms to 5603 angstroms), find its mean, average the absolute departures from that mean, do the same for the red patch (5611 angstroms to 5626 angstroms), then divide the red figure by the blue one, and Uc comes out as 1.40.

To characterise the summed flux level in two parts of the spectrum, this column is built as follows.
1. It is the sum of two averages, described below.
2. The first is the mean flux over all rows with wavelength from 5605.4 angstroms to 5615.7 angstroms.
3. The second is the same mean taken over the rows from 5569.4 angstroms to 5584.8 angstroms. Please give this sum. 14.4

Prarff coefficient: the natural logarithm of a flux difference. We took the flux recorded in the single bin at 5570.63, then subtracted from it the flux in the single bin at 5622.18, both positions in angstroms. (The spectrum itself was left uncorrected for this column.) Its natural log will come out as -0.46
